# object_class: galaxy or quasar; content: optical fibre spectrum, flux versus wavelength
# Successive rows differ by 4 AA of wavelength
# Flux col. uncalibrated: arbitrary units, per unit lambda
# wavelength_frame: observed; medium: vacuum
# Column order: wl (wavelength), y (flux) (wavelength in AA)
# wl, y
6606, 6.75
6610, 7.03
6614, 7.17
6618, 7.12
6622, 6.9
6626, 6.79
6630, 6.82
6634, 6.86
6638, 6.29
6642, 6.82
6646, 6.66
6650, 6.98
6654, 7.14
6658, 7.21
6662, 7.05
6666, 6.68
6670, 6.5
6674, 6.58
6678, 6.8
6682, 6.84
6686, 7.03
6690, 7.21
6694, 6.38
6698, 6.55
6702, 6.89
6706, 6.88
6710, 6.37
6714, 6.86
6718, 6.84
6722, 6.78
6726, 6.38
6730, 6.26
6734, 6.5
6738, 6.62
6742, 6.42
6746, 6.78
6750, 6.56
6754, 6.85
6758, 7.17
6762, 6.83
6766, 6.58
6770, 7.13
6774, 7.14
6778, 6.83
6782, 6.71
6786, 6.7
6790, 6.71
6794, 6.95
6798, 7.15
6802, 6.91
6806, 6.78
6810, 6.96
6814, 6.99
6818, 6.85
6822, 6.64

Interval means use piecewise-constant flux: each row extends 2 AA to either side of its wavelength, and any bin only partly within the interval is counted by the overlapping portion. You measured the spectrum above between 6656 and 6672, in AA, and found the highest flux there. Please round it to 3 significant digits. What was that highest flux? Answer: 7.21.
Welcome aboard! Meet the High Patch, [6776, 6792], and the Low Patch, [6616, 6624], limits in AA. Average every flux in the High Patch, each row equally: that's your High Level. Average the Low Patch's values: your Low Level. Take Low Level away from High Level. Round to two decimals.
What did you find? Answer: -0.27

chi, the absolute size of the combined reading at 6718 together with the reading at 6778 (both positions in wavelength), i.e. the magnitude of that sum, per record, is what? 13.7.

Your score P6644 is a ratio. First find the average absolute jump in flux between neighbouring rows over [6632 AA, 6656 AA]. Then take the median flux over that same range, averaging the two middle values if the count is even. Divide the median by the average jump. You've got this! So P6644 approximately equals 20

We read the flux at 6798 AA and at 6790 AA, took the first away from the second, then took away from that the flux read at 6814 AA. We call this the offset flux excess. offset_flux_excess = -7.4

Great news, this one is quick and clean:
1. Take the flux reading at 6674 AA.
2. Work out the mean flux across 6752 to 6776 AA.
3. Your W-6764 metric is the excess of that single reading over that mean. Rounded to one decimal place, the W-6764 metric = -0.4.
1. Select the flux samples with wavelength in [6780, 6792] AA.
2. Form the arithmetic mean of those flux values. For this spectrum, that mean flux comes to 6.71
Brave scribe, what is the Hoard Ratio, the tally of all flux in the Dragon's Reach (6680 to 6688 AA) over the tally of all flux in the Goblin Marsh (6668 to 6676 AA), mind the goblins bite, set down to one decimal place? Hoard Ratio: 1.1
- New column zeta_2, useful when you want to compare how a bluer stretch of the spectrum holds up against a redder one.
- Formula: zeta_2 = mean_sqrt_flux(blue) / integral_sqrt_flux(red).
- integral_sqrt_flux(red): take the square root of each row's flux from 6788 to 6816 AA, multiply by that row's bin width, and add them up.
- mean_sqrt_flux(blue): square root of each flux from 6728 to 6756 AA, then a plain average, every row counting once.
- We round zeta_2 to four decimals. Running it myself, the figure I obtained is 0.0348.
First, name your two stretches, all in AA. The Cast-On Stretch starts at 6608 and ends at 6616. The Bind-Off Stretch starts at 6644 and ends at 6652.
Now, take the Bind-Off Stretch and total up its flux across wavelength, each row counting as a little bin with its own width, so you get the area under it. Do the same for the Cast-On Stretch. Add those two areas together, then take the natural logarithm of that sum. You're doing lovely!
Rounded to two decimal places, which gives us 4.71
